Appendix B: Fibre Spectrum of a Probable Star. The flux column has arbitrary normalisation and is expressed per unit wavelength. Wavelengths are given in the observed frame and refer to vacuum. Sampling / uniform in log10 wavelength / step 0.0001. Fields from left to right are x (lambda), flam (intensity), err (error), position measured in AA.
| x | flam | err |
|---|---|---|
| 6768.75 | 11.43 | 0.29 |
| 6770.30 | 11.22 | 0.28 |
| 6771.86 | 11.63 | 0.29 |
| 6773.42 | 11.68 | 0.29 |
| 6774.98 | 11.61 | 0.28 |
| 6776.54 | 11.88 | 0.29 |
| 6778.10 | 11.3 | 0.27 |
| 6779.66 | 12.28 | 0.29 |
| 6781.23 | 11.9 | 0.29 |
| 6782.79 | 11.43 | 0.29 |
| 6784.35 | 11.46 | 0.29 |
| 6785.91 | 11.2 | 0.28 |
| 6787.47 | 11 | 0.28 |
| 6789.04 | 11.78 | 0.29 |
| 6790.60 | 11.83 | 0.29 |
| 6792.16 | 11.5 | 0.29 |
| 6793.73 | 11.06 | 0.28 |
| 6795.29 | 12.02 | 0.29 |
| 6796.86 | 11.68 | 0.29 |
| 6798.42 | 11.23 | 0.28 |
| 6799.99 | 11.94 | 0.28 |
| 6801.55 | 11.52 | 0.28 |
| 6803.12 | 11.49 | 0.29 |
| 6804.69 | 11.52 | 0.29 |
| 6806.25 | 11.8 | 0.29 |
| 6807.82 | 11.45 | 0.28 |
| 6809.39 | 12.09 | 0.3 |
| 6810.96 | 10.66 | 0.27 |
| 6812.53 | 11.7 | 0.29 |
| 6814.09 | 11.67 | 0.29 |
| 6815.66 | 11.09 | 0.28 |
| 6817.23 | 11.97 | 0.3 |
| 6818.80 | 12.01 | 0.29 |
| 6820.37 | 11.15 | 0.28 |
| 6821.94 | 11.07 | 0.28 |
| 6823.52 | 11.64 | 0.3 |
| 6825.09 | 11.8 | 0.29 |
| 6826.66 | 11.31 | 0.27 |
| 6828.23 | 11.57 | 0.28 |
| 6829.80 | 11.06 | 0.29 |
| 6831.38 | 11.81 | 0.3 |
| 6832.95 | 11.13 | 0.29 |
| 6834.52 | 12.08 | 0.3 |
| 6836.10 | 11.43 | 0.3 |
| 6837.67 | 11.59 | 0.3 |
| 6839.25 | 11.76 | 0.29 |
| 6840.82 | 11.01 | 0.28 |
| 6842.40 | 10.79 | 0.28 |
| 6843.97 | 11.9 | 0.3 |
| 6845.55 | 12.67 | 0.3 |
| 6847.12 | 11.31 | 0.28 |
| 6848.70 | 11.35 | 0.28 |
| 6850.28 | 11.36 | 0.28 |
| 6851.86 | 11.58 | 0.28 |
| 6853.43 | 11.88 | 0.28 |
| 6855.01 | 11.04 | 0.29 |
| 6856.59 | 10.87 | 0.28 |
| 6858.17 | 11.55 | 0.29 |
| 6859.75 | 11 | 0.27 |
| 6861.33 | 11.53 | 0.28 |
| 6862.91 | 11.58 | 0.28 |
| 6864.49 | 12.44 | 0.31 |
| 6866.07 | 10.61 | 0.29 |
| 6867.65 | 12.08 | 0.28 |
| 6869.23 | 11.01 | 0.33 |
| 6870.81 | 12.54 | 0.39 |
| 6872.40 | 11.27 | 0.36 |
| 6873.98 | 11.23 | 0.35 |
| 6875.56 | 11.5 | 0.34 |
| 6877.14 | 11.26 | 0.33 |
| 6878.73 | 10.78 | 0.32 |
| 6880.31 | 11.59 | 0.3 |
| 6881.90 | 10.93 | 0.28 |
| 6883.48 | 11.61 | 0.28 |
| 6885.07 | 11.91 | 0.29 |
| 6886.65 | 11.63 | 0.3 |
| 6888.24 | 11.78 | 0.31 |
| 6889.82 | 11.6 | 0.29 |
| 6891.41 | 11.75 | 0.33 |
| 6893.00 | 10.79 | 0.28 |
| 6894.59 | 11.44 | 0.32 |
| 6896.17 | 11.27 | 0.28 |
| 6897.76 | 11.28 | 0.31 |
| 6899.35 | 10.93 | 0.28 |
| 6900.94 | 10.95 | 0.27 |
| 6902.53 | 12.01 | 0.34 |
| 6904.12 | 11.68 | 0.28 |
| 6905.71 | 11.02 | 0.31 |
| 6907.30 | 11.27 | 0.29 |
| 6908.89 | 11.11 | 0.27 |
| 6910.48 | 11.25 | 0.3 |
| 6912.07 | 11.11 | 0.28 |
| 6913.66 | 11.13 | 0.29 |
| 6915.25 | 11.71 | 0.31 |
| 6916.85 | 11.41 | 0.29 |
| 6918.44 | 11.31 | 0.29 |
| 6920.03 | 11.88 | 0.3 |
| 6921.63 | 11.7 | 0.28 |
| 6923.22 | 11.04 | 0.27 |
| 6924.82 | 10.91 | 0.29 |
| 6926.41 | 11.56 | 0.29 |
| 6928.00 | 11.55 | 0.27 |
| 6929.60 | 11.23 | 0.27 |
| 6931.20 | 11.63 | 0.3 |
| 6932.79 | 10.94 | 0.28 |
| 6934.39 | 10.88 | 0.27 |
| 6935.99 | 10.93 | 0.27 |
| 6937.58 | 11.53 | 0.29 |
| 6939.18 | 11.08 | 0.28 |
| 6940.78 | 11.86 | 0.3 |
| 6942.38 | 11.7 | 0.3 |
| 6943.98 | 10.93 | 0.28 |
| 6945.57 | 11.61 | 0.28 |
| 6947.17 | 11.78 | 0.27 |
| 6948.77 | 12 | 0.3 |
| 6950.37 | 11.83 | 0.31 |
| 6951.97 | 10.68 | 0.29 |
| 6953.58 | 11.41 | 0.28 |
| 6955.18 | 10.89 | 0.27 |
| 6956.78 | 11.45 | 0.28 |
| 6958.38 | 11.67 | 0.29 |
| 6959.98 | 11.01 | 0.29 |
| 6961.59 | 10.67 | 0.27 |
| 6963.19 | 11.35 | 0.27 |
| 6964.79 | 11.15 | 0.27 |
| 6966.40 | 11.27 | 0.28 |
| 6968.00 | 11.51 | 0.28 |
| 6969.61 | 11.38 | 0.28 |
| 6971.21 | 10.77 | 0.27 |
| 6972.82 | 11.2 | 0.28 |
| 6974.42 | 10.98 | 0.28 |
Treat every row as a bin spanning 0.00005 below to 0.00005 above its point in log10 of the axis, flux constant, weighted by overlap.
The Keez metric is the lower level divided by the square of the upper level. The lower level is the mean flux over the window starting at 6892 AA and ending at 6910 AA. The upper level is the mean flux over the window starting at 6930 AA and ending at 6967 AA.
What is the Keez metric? 0.0879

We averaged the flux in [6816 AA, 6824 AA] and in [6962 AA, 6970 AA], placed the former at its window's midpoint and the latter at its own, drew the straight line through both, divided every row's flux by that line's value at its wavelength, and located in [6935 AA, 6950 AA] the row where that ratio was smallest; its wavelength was 6935.99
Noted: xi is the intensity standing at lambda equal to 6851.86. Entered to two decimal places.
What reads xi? 11.58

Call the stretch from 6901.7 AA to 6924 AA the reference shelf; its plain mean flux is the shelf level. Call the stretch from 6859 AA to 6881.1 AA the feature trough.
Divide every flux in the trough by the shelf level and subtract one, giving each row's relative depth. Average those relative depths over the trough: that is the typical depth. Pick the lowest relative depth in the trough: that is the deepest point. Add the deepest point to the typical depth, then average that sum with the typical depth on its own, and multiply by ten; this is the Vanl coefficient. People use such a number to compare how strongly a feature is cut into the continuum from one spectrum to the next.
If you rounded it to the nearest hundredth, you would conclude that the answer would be -0.30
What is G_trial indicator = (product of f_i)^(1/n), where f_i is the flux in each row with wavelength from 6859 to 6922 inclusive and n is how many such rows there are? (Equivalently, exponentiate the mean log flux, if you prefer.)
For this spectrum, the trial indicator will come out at 11.4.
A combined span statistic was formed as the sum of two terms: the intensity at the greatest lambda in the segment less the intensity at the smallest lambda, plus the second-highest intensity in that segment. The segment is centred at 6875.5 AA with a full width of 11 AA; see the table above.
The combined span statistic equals 10.6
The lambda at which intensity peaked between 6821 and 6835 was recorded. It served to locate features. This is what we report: 6834.52 AA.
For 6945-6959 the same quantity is 6948.77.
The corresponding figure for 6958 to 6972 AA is 6958.38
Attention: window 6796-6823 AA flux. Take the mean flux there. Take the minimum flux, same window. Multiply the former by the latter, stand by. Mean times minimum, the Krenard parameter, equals 123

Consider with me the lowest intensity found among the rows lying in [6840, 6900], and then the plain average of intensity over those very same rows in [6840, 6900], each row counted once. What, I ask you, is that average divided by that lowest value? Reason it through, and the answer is 1.08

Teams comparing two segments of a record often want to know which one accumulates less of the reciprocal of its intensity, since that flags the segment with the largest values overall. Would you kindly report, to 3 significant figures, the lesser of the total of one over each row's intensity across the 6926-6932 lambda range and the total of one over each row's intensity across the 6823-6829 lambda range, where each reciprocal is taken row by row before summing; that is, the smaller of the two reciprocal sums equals 0.346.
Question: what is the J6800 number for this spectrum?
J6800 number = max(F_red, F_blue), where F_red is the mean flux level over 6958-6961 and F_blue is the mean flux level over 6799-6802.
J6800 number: 11.7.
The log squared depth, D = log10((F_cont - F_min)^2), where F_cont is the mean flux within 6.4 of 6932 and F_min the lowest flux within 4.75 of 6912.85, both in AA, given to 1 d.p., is -1.5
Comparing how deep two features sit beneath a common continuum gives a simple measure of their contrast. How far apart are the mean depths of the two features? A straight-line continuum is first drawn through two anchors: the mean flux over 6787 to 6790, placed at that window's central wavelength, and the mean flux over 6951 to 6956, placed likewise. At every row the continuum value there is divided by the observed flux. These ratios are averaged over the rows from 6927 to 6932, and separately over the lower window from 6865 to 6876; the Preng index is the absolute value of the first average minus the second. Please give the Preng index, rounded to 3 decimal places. 0.015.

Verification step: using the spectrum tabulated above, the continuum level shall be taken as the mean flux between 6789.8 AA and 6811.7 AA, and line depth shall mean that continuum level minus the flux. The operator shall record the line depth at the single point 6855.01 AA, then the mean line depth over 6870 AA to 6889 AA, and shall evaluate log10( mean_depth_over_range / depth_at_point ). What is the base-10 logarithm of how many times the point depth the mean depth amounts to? -1.0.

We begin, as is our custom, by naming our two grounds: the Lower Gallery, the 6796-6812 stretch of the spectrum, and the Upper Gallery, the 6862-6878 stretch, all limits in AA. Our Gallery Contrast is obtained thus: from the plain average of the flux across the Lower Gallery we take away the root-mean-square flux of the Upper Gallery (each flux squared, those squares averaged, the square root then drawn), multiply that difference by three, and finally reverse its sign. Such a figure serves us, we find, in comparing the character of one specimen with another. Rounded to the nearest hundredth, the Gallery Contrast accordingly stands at 0.09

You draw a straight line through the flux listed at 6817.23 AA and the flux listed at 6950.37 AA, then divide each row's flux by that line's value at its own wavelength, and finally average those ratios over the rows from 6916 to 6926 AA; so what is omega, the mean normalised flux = 0.959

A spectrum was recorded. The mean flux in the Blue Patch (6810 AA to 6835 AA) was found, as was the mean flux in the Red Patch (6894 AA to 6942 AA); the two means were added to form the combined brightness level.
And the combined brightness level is 22.8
